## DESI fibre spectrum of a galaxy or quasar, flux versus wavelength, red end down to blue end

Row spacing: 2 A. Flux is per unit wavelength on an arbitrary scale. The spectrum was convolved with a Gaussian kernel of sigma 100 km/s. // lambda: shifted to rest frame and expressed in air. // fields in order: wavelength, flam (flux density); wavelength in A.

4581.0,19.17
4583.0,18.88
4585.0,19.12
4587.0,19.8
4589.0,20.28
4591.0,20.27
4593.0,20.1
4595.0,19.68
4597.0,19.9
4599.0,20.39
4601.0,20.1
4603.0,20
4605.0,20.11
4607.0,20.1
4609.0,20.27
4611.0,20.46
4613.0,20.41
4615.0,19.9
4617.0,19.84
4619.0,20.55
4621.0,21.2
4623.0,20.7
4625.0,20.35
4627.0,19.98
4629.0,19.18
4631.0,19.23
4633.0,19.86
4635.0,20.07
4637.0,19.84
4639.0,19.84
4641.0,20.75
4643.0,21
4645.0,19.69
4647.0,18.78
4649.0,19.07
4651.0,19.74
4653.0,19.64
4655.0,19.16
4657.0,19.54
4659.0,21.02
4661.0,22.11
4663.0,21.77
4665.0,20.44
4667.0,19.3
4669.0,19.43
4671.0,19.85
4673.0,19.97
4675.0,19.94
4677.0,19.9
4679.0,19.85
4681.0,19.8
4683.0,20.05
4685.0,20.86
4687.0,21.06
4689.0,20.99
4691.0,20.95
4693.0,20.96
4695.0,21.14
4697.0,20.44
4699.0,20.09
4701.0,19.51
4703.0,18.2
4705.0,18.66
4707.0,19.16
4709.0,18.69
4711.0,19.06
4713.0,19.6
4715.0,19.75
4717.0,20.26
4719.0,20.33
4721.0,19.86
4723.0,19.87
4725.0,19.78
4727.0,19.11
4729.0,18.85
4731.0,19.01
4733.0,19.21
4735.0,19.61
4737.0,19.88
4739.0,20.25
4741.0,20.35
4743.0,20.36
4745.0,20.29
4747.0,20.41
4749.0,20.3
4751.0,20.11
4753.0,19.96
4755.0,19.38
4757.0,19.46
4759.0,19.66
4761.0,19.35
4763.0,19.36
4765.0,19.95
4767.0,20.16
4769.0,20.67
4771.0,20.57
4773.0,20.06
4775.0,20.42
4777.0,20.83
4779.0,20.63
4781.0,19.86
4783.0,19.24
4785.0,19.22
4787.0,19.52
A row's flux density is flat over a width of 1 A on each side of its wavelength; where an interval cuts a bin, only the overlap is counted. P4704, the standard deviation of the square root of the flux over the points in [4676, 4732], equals 0.09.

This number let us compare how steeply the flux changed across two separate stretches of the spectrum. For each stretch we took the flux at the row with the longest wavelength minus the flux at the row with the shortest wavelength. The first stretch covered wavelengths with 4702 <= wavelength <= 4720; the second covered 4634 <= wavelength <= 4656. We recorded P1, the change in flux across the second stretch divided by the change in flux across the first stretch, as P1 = -0.4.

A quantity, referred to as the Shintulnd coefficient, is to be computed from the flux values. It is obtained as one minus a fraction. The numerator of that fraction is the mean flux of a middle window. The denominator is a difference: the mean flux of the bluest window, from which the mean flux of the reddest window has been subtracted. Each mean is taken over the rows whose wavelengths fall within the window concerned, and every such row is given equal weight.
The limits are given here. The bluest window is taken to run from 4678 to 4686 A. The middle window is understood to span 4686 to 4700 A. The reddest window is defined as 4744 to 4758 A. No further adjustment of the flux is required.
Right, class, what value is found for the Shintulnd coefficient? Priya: -135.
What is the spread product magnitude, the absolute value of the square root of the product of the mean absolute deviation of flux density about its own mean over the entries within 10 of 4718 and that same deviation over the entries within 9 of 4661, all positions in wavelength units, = 0.63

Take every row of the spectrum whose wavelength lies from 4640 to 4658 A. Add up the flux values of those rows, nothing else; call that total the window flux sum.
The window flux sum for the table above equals 177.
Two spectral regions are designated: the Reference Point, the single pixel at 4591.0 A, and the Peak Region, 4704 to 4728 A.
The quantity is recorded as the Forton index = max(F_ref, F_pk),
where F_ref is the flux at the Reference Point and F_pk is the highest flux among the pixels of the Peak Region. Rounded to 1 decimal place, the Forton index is 20.3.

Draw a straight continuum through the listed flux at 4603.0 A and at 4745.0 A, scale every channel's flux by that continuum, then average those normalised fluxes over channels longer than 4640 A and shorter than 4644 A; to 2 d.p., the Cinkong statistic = 1.04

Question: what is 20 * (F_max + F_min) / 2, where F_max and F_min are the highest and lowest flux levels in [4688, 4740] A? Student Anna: 393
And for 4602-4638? 404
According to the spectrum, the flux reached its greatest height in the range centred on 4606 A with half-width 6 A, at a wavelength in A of 4611.0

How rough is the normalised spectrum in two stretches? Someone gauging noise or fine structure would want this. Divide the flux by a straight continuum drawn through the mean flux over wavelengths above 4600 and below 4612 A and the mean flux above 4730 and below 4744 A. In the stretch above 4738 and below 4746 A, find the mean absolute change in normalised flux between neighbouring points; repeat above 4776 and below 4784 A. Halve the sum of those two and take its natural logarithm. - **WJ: -4.21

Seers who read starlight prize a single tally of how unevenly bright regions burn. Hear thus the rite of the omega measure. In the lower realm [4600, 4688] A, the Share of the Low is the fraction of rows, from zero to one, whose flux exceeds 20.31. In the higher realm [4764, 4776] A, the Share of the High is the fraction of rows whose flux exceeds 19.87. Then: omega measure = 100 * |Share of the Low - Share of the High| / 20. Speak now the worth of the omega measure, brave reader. 3.4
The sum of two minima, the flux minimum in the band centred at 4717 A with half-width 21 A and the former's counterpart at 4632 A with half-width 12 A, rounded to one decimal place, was 37.4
